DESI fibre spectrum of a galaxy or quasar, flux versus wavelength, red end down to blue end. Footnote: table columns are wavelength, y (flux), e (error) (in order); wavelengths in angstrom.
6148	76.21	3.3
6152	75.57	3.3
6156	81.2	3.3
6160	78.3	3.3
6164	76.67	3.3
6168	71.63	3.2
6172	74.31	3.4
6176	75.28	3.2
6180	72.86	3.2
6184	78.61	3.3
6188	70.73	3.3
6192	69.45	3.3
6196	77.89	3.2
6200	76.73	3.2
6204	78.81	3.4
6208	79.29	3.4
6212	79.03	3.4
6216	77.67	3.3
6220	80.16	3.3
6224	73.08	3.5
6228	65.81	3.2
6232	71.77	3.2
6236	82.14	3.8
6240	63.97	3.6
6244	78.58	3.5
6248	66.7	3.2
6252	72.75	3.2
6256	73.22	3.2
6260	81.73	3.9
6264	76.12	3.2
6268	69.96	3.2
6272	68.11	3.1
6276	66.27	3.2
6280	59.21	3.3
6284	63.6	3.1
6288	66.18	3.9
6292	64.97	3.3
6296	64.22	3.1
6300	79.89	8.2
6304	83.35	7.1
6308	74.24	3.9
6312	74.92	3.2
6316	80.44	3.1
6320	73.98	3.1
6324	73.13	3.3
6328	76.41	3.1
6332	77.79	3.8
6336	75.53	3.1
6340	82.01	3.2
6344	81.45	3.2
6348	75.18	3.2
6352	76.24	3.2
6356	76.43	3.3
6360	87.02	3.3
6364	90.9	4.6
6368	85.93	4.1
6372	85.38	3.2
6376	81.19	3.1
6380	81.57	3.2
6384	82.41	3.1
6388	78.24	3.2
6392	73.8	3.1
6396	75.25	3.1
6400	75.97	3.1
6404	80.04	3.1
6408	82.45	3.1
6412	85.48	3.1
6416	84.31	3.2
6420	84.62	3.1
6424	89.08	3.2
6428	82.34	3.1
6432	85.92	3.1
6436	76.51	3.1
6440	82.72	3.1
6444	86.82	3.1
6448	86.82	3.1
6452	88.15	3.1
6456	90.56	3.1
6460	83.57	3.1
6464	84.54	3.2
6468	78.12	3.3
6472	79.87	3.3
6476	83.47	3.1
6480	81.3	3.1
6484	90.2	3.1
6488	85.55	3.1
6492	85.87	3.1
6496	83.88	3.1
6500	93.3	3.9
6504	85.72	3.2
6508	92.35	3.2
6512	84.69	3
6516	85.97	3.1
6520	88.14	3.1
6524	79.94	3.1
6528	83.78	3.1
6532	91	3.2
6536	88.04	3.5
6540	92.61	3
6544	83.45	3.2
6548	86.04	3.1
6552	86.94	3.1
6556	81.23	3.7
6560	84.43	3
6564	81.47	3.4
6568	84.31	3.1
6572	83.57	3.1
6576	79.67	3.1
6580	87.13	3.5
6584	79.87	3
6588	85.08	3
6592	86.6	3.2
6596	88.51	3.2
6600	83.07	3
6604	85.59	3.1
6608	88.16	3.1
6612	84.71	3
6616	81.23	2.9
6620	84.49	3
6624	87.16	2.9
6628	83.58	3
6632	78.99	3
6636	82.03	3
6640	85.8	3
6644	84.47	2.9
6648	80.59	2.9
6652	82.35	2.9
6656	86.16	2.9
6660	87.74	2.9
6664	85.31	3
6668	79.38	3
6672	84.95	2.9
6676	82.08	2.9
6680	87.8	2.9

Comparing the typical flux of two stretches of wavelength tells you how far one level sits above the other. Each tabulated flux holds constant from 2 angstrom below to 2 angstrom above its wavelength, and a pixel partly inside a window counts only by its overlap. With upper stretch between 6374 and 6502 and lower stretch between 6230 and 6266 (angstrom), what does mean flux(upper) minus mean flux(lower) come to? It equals 9.1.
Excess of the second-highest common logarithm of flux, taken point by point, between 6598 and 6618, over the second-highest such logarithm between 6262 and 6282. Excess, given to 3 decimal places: 0.088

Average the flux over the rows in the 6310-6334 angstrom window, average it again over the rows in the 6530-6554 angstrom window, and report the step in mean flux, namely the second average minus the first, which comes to 12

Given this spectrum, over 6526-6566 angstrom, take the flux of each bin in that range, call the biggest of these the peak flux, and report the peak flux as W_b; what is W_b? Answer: 92.61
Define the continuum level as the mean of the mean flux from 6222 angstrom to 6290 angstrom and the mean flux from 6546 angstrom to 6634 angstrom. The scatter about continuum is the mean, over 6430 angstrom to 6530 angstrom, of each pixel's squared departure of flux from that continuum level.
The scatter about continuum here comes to 76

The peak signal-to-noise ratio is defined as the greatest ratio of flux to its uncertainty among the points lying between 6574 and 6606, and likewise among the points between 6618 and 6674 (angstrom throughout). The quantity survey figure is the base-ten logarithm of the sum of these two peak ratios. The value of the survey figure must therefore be 1.77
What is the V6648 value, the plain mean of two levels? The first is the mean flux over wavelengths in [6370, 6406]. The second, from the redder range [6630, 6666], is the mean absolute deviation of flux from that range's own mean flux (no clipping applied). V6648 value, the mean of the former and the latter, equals 40.9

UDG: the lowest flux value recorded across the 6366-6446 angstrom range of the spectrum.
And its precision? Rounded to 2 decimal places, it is 73.80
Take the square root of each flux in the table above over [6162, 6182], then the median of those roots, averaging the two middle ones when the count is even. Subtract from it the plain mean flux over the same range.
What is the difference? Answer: -65.5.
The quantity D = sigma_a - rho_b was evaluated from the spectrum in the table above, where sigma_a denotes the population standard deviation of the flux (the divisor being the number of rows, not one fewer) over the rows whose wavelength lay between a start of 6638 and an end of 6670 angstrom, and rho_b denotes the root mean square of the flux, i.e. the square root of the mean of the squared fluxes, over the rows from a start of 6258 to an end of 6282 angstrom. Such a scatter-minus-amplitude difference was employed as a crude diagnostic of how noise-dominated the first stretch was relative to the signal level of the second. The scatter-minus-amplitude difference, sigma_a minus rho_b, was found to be -67.9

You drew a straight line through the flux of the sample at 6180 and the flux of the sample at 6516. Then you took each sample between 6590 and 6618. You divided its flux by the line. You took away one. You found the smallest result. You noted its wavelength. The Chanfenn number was 6616 angstrom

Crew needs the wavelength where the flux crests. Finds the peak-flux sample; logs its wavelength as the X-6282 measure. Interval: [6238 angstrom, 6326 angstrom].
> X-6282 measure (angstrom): 6304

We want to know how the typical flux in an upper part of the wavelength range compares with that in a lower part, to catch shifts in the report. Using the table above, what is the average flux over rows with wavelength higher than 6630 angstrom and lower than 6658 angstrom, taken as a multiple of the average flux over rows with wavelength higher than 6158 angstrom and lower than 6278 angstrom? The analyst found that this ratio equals 1.12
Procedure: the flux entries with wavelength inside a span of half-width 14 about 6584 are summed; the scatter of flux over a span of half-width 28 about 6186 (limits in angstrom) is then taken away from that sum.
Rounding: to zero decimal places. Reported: 587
